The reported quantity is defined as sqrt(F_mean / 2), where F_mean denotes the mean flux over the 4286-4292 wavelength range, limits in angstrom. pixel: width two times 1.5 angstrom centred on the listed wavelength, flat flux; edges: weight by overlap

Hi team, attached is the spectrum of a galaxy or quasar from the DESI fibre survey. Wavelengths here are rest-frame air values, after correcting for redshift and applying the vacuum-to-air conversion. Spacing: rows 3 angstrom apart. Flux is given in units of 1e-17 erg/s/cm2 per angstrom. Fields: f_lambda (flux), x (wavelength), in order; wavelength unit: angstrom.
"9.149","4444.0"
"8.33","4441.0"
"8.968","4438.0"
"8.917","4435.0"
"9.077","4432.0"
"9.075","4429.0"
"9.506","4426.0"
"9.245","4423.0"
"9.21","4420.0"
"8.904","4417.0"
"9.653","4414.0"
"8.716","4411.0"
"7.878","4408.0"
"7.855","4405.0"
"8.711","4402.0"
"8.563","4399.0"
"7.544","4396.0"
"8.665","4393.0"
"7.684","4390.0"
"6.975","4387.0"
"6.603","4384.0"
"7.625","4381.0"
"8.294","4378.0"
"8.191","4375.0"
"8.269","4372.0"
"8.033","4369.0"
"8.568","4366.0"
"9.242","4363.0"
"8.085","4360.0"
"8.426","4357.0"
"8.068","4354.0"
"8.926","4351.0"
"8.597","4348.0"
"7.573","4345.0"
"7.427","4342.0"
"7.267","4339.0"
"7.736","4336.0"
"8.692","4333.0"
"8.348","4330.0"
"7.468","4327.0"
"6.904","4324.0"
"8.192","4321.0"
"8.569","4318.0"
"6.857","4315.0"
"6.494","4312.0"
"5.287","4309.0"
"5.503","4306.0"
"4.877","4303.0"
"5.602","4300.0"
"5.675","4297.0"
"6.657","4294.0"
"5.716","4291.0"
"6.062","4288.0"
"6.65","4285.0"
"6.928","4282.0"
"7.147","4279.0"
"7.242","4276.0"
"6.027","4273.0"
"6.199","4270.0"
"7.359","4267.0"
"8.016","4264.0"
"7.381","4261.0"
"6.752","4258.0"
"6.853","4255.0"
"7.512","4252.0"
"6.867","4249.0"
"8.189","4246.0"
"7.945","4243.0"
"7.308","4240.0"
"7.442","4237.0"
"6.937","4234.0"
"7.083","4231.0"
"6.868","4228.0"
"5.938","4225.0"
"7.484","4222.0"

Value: 1.7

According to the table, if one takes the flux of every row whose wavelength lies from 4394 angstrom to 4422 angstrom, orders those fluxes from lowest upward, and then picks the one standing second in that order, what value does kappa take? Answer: 7.855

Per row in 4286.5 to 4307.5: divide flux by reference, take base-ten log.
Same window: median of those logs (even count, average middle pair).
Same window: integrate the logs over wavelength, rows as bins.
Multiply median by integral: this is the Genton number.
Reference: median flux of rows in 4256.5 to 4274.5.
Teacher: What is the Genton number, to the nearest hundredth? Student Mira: 0.18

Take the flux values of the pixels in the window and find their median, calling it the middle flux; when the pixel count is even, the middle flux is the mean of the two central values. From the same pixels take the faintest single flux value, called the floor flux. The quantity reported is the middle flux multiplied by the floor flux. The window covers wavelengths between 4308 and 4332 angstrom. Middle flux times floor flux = 38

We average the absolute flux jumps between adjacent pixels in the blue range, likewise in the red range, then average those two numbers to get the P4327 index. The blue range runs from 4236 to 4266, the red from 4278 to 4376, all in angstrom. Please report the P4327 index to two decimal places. 0.58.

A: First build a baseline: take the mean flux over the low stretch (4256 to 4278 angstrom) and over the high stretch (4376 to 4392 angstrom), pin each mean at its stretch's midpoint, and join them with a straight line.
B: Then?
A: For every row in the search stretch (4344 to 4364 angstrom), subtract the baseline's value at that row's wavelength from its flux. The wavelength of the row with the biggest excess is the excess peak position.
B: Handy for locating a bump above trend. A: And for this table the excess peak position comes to 4363.0 angstrom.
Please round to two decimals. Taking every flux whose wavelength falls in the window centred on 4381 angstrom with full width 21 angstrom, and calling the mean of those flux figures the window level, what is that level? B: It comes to 7.66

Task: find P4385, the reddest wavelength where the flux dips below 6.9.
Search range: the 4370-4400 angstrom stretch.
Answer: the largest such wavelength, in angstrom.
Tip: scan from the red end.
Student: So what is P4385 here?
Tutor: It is 4384.0 angstrom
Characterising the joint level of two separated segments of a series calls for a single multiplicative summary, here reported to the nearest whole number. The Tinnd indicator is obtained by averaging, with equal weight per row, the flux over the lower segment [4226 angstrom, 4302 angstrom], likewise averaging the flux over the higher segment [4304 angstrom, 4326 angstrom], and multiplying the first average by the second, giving 47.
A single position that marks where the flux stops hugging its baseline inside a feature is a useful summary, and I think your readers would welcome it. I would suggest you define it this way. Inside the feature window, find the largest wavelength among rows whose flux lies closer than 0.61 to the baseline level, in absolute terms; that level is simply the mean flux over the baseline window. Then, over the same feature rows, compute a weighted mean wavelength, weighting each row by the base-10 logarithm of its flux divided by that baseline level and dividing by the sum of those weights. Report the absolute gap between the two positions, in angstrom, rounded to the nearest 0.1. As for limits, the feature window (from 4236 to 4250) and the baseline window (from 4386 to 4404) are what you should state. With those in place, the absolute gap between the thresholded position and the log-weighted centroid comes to 2.6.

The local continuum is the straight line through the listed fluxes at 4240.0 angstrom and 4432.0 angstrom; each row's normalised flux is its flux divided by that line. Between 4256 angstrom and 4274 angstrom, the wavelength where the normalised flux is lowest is 4273.0 angstrom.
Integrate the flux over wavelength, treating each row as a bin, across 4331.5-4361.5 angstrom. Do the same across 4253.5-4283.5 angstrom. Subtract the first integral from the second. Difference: -33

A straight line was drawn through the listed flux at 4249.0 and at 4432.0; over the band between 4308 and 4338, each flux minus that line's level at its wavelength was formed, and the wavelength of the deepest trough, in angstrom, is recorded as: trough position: 4309.0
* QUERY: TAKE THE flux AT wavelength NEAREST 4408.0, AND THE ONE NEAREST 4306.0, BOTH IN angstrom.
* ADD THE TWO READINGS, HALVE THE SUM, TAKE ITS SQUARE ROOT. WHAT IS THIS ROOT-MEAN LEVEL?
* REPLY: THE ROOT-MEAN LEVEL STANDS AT 2.59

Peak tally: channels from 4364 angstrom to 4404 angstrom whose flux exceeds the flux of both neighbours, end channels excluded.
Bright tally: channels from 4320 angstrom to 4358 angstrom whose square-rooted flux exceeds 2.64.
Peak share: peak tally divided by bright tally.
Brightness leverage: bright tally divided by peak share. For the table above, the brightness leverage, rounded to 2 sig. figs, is 48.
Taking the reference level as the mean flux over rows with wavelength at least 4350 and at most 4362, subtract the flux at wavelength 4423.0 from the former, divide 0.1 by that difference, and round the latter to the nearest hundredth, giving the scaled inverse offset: -0.12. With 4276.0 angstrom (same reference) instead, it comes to 0.09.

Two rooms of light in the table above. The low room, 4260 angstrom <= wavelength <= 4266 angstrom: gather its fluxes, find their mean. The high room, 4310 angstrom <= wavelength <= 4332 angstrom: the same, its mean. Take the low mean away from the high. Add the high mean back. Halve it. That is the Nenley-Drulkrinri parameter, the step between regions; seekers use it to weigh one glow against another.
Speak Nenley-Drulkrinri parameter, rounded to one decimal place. 3.7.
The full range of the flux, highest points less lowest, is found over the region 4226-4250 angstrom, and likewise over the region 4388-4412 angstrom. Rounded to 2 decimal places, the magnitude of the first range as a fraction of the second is 1.13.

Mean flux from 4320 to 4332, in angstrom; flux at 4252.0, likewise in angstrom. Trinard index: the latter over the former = 0.97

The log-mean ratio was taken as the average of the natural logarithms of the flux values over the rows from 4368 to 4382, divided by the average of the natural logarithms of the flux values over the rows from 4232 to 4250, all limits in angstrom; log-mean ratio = 1.04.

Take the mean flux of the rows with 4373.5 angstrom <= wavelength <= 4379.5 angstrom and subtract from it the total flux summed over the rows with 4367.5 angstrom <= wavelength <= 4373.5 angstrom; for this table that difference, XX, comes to -8.1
